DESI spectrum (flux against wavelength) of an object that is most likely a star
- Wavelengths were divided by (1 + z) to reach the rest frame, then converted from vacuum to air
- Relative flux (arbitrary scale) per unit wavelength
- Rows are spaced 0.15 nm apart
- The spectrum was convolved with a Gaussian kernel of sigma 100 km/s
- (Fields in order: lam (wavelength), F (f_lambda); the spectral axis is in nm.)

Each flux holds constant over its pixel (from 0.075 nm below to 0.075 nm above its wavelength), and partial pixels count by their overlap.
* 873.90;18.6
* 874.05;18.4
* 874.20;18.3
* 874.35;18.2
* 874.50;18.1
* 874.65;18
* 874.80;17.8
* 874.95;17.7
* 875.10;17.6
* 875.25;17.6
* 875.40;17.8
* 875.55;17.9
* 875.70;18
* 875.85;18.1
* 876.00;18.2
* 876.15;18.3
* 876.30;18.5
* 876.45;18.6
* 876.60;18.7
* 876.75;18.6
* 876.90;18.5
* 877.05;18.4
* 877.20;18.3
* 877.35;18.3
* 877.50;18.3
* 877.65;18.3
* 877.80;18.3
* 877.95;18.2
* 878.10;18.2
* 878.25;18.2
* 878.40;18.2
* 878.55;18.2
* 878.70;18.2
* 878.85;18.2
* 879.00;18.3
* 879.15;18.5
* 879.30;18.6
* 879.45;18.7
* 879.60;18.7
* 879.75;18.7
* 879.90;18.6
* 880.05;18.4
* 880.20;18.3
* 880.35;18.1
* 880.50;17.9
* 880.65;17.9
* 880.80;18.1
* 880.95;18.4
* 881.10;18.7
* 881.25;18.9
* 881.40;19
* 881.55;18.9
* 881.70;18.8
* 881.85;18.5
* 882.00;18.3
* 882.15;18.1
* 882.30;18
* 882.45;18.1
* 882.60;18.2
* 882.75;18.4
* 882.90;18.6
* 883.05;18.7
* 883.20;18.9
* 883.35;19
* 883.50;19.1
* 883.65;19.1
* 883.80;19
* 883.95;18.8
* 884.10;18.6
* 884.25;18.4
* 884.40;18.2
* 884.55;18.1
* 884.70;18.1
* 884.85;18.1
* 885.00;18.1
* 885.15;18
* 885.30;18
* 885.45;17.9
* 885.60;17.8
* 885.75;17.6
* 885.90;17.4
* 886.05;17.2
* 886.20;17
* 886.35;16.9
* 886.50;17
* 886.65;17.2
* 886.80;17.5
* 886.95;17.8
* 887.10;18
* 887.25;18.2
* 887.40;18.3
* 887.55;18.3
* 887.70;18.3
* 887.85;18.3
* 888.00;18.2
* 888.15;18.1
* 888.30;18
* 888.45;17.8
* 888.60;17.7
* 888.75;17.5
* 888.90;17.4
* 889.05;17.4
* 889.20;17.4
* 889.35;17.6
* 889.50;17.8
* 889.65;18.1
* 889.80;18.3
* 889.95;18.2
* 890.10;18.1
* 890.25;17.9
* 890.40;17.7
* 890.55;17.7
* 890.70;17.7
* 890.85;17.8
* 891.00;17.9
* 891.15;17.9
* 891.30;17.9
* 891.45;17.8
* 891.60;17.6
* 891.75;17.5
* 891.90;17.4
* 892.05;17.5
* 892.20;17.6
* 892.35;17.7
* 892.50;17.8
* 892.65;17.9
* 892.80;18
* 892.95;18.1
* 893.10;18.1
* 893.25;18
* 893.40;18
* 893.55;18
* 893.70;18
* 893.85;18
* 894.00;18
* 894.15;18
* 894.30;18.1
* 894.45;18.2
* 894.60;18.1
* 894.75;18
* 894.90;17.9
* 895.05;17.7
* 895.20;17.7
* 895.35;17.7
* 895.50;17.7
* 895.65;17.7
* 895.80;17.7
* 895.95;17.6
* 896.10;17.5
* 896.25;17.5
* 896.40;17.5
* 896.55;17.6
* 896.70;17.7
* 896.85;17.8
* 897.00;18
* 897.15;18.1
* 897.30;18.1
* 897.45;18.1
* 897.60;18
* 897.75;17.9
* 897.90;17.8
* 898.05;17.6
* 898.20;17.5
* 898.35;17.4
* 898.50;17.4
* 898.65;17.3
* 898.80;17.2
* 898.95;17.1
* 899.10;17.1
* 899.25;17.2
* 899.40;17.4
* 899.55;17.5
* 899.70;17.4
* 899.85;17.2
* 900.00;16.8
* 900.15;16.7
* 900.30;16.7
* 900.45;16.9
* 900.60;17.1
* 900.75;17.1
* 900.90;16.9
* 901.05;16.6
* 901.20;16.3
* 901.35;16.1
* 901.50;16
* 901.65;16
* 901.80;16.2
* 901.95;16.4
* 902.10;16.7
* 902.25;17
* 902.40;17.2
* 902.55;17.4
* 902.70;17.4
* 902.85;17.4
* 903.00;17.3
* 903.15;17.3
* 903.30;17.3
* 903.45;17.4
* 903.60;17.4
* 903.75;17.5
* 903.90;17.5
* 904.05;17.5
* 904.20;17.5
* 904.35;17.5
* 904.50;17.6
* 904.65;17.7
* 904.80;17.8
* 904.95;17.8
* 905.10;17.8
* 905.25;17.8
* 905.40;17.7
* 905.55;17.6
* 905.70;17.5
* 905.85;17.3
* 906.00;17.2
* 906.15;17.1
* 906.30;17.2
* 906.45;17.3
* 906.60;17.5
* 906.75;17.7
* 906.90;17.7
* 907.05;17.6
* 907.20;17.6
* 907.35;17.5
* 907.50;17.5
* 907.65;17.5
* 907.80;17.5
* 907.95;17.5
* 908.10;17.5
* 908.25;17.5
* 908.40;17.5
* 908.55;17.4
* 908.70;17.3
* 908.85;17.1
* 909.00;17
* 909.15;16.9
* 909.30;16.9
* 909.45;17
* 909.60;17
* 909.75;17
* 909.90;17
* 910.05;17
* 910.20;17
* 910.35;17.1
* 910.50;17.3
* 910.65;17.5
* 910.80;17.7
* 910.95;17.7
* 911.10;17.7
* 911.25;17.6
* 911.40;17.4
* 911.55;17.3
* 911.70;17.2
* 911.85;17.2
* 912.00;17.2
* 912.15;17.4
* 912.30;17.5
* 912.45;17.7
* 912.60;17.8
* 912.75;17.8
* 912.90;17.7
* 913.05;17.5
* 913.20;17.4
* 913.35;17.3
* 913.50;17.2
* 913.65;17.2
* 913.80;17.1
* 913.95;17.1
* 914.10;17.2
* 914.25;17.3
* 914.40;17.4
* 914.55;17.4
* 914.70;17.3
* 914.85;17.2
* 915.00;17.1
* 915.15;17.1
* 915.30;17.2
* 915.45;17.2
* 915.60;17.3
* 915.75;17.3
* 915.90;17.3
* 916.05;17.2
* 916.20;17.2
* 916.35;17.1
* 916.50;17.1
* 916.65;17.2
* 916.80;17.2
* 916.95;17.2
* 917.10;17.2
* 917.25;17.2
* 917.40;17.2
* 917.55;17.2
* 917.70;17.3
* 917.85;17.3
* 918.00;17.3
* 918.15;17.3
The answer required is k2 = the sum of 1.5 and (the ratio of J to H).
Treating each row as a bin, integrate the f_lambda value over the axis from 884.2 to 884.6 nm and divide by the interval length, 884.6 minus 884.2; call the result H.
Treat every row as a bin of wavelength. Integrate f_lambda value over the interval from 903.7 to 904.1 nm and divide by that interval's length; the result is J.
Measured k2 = 2.46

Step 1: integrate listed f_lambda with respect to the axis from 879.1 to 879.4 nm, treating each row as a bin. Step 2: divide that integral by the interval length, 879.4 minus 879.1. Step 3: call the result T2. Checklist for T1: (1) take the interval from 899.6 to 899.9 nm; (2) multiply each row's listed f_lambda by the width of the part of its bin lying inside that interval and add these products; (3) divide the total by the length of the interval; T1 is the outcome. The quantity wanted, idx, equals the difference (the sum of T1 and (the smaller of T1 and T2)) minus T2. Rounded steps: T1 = 17.3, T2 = 18.6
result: 16.1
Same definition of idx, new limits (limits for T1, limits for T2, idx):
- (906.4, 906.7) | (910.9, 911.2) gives 17.2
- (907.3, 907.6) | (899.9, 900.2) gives 17.5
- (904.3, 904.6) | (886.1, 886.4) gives 17.6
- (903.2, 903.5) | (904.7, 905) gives 16.9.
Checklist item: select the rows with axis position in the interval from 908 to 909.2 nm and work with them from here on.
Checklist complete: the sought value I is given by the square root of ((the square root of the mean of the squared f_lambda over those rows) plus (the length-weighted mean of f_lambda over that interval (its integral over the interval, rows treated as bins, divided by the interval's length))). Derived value 5.88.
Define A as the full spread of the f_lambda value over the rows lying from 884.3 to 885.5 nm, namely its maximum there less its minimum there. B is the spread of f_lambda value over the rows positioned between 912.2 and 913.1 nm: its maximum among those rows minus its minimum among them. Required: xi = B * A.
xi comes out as 0.09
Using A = 0.30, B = 0.30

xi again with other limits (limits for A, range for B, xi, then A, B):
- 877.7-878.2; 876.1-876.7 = 0.04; 0.10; 0.40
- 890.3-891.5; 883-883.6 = 0.08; 0.20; 0.40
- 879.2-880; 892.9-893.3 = 0.01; 0.10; 0.10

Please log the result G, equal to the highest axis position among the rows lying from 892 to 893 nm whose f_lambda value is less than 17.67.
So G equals 892.20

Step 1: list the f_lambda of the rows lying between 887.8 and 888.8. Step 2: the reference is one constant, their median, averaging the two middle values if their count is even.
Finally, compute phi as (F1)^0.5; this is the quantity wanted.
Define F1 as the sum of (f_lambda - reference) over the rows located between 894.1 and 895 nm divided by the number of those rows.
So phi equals 0.2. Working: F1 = 0.05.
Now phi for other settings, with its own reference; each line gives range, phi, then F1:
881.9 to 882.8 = 0.4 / 0.18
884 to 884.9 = 0.5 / 0.25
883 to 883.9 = 1.0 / 0.97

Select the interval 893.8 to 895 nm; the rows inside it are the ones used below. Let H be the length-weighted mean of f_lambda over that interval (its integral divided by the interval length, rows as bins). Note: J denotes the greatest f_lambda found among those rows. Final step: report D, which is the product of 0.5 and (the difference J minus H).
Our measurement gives 0.08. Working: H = 18.0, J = 18.2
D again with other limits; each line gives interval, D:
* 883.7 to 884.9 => 0.28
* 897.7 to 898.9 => 0.20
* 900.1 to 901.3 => 0.16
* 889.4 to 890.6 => 0.16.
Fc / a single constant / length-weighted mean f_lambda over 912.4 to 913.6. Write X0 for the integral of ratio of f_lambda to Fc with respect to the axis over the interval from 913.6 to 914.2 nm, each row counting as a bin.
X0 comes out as 0.587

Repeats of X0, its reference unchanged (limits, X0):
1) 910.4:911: 0.600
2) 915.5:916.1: 0.591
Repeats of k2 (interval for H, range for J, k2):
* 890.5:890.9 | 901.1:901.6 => 2.41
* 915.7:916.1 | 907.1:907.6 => 2.52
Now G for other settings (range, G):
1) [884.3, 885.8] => 885.75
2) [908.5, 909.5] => 909.45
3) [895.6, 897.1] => 896.55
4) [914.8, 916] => 915.90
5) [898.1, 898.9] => 898.80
